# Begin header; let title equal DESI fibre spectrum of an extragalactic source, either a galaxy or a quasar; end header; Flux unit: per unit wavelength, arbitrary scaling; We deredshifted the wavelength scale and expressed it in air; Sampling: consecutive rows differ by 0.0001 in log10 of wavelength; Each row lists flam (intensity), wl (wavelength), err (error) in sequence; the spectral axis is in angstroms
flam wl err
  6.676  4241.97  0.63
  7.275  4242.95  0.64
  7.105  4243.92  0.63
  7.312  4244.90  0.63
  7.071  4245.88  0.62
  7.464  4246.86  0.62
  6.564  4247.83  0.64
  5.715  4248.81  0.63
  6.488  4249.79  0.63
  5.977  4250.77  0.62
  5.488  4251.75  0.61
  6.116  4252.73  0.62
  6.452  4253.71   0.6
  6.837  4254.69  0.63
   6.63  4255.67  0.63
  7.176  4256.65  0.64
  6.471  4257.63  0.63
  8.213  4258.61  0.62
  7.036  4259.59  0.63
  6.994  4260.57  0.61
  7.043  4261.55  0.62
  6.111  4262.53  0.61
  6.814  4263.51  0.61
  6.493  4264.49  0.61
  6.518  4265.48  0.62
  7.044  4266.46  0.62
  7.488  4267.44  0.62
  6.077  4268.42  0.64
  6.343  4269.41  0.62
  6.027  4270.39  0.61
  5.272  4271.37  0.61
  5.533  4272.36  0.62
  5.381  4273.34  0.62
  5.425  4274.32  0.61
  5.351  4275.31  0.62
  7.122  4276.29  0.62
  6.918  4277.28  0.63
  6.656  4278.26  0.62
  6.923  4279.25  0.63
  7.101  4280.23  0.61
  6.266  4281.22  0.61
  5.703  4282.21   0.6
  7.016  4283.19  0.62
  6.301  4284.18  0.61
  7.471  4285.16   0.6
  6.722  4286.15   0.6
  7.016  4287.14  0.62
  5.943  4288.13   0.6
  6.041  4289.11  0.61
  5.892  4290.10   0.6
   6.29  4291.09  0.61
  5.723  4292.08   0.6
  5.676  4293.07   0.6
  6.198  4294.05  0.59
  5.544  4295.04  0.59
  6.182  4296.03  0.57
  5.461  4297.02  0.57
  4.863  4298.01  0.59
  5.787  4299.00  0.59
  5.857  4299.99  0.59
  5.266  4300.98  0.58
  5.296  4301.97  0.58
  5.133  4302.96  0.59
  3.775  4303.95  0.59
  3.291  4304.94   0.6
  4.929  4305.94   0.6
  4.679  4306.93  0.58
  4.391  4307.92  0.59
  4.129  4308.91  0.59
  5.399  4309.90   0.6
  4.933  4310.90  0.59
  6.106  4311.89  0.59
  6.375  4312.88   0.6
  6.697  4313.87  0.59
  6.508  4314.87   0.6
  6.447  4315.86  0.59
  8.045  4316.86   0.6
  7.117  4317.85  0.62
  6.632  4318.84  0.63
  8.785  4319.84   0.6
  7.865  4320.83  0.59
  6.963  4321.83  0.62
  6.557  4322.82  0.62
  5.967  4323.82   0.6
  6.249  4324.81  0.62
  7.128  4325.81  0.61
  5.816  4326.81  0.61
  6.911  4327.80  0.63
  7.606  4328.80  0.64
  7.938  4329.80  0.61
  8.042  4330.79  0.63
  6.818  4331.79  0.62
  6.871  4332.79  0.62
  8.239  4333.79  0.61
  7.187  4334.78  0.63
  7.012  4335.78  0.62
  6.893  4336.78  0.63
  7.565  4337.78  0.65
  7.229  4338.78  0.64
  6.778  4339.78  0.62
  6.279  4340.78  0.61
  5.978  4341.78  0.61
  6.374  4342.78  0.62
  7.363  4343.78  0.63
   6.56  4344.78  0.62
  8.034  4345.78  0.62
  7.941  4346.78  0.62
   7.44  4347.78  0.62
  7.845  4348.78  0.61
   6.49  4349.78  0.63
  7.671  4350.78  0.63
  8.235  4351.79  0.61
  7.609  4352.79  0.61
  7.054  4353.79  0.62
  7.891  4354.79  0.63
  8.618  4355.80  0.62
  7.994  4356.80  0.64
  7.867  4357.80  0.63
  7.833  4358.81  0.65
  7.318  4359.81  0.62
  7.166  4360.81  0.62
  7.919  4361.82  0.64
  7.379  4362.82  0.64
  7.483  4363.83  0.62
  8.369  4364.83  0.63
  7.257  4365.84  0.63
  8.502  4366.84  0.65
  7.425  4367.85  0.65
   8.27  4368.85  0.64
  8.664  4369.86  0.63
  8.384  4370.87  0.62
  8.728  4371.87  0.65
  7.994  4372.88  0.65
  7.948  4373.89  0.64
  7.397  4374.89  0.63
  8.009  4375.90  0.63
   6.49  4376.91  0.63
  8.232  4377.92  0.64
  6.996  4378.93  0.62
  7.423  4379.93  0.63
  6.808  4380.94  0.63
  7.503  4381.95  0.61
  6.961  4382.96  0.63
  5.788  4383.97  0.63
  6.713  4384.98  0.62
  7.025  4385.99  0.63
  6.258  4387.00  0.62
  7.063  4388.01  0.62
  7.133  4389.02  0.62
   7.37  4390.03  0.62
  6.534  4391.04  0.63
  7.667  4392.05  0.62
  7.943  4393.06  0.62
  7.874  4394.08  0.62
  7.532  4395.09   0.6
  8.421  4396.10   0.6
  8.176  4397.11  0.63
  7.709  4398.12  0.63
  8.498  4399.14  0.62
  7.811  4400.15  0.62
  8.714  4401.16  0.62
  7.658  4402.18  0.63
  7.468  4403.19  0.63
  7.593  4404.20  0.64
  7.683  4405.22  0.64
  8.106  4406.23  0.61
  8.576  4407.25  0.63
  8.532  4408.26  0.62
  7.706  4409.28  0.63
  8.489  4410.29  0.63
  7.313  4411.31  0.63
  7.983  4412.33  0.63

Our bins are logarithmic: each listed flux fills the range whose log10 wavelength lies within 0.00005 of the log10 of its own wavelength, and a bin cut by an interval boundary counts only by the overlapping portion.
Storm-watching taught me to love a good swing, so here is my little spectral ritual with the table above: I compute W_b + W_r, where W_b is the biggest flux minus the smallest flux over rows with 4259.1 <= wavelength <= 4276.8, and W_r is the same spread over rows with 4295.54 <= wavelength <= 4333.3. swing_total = 7.7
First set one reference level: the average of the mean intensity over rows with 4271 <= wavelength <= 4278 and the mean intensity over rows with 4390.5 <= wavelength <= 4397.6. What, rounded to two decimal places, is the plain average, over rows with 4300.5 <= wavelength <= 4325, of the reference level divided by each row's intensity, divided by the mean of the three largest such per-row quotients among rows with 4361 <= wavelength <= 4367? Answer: 1.32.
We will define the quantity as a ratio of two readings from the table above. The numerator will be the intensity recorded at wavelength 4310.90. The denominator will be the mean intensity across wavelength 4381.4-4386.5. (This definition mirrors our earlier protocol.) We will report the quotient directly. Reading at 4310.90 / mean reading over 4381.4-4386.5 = 0.73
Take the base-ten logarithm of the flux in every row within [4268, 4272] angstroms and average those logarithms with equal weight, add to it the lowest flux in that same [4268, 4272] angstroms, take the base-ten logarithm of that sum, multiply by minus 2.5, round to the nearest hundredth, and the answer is -1.95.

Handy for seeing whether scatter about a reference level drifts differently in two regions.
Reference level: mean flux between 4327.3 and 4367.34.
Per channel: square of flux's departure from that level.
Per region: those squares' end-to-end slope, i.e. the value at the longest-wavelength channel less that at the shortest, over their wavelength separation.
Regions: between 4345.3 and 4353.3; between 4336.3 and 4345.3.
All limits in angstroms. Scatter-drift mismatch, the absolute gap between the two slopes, 0.11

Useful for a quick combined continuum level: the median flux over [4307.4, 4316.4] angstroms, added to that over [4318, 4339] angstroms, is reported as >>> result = 13.1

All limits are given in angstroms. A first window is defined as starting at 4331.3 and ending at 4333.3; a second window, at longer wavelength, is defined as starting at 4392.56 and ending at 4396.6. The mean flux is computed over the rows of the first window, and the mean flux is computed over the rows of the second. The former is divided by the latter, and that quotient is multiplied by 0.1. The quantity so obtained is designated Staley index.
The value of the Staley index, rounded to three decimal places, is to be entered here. 0.086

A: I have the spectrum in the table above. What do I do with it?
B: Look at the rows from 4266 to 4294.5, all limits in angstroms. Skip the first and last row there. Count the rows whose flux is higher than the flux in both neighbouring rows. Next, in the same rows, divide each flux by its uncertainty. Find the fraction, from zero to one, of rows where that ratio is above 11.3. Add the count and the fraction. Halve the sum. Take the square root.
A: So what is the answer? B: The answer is 2.37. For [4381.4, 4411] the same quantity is 1.97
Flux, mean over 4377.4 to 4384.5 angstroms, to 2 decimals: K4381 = 7.10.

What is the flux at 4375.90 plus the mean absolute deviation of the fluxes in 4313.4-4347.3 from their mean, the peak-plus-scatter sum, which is 8.6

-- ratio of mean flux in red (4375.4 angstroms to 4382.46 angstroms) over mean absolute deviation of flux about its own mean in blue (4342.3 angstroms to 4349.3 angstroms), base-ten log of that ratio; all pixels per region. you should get 1.16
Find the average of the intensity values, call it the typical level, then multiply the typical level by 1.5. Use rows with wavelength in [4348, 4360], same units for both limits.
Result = 11.6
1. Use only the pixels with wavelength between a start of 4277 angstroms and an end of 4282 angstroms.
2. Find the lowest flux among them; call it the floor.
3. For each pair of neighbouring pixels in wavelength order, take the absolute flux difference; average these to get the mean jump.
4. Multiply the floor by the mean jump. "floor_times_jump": 2.4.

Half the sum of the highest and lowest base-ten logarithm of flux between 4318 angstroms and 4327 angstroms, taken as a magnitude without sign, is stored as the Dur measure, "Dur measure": 0.85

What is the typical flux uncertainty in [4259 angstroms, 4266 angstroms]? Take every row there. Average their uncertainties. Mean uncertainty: 0.616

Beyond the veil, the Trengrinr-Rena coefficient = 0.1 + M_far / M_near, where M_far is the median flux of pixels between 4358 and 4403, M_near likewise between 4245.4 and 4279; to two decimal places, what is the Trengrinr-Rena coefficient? 1.27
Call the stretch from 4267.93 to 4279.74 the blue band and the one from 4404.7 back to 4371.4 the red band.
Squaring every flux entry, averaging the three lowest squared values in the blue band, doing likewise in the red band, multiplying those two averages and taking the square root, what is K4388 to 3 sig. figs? 33.0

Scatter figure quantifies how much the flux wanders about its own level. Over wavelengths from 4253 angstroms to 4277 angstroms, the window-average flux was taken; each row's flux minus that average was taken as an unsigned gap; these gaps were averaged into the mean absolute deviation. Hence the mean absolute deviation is 0.582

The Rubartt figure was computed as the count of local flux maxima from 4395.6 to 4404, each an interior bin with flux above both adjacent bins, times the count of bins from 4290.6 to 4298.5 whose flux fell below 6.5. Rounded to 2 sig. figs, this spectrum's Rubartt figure 16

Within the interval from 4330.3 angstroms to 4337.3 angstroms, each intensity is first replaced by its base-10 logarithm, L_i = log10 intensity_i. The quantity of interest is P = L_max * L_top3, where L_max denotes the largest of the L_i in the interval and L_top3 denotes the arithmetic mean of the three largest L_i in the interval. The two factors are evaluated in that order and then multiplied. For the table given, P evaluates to 0.82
